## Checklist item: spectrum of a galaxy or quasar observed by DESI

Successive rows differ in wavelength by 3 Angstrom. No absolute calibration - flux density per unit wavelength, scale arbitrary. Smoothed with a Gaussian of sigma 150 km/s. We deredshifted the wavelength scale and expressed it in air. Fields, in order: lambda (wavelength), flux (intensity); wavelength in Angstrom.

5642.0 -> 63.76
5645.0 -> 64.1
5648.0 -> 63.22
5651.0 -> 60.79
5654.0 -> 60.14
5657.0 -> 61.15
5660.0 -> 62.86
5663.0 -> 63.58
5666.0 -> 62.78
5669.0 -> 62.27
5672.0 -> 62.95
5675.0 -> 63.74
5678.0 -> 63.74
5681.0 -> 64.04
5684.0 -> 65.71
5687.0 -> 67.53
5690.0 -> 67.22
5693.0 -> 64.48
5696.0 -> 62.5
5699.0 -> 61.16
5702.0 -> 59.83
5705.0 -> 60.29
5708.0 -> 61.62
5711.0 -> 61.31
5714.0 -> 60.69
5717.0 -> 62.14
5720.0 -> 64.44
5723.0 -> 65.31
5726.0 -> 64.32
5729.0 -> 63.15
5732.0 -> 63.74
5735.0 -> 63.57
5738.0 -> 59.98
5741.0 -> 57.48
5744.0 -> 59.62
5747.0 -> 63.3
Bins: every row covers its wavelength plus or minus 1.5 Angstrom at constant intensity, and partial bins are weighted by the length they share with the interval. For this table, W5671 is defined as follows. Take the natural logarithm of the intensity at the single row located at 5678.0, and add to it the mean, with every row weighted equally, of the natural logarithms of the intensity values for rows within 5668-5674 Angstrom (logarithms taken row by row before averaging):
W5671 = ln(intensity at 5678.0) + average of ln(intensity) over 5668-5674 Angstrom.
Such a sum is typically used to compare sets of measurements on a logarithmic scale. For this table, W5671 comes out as 8.29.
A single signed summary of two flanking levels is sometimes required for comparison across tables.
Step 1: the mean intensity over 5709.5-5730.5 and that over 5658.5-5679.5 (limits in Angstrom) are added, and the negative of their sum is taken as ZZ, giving -126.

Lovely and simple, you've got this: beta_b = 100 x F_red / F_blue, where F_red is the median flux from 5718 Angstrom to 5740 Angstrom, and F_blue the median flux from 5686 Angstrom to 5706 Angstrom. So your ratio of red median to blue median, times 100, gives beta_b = 102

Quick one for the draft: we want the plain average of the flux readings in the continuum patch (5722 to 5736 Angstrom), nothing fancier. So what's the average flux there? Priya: 64.0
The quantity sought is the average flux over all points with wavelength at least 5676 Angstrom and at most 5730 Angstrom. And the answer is 63.3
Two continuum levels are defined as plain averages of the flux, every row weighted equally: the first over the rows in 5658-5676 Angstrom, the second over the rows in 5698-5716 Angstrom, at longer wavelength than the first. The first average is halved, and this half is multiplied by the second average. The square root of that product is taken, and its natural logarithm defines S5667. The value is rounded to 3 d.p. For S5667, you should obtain 3.779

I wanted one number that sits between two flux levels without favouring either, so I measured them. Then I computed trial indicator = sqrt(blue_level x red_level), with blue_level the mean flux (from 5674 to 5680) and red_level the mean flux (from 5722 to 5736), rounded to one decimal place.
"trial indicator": 63.9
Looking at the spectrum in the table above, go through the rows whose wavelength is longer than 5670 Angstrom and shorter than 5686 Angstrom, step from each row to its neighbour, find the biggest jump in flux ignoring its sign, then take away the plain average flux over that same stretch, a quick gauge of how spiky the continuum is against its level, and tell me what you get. -62.4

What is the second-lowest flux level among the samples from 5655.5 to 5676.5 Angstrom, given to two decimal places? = 62.27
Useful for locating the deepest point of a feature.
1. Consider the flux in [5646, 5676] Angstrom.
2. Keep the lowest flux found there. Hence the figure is 60.14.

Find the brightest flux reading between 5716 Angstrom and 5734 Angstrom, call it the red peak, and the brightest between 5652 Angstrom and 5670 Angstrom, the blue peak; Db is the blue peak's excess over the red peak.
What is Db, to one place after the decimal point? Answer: -1.7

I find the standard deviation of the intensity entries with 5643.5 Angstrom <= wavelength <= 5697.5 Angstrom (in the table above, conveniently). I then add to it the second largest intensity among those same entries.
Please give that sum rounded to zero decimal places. 69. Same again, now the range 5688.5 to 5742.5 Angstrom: 68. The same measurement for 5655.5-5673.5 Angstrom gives 64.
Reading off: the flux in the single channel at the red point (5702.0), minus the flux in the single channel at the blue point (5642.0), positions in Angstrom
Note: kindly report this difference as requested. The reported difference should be -3.9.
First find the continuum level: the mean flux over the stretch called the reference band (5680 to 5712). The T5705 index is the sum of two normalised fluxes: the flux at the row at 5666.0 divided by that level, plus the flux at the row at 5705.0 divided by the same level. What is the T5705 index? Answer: 1.95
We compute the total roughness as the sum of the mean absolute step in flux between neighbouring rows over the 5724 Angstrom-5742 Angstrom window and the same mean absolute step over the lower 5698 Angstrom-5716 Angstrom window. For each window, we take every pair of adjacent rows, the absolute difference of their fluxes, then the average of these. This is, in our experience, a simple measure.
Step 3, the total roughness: 2.4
